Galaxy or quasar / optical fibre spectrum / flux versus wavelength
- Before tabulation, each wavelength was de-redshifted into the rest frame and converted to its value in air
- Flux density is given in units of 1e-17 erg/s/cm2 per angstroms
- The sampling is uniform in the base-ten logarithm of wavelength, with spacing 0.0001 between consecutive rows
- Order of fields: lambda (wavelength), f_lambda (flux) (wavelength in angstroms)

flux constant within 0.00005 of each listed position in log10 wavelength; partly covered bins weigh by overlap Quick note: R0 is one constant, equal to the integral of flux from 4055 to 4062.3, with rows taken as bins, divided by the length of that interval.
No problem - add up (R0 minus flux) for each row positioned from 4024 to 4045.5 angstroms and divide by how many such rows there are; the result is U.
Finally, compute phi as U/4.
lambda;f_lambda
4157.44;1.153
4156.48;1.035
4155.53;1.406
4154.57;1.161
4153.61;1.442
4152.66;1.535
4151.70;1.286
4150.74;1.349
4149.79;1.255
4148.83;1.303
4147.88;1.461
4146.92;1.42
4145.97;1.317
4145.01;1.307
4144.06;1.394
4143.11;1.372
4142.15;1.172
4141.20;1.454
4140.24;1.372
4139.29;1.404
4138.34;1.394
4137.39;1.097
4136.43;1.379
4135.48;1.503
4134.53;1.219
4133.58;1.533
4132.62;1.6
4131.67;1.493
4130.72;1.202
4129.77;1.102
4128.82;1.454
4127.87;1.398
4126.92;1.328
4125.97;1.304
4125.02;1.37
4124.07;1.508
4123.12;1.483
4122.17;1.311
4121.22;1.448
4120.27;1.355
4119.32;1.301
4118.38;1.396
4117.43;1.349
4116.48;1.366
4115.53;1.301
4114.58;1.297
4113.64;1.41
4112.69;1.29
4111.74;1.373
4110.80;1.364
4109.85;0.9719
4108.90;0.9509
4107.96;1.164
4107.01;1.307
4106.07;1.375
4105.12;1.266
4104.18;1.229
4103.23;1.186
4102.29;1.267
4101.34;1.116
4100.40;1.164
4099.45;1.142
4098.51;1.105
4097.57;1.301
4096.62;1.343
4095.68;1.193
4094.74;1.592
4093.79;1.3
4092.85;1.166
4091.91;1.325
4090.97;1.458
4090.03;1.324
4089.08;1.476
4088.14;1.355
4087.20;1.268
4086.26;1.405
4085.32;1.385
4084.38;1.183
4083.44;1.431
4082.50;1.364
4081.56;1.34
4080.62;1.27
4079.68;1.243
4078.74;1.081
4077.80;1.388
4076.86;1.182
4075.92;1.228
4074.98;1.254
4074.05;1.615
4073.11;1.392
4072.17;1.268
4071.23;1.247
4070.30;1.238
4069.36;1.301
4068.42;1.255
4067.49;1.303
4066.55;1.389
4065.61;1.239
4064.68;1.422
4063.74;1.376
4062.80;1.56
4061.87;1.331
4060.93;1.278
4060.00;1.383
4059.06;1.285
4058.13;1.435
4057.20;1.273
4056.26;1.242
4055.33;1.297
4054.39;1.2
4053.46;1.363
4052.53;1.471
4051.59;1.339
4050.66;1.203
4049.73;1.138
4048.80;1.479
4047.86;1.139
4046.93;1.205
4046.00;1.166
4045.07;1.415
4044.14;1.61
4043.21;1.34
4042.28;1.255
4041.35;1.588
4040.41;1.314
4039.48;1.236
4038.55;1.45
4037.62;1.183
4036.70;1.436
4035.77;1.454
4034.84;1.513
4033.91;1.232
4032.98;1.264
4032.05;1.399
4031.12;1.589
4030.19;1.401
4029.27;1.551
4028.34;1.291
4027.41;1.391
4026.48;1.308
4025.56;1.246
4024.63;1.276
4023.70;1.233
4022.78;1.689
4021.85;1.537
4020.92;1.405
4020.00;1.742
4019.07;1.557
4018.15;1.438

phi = -0.016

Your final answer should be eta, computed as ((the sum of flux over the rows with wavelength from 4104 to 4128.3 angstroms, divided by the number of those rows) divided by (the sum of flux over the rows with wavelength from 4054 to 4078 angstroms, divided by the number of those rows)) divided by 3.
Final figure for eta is 0.332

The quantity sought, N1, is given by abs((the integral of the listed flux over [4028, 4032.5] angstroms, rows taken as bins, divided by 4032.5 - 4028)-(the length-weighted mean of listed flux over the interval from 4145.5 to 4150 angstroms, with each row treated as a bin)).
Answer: 0.094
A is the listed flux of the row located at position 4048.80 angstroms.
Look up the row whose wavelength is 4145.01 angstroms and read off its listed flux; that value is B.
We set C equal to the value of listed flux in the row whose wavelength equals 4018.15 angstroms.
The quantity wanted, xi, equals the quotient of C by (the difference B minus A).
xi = -8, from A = 1.479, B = 1.307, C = 1.438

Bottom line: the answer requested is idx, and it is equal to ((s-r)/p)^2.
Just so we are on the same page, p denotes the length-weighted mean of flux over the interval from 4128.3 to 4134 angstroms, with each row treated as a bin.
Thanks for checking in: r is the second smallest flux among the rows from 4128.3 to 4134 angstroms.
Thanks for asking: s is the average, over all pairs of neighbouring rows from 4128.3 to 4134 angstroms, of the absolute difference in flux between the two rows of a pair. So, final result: 0.53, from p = 1.40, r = 1.202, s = 0.183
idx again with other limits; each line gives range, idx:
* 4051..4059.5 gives 0.73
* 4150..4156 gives 0.66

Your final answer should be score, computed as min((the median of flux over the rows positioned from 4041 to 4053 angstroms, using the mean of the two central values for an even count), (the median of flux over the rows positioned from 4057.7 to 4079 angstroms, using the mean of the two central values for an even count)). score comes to 1.30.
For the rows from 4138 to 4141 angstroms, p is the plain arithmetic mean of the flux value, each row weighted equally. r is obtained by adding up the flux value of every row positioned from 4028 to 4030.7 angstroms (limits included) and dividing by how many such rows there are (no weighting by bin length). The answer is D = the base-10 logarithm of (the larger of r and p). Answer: 0.1506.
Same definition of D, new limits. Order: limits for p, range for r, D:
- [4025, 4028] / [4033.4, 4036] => 0.1460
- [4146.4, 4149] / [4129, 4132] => 0.1445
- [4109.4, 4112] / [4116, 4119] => 0.1368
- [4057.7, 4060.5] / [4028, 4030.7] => 0.1506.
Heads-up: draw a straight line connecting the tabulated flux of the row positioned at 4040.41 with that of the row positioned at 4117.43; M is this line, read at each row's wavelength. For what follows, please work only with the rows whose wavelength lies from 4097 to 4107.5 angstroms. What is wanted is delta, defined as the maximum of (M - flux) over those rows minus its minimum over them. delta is 0.27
